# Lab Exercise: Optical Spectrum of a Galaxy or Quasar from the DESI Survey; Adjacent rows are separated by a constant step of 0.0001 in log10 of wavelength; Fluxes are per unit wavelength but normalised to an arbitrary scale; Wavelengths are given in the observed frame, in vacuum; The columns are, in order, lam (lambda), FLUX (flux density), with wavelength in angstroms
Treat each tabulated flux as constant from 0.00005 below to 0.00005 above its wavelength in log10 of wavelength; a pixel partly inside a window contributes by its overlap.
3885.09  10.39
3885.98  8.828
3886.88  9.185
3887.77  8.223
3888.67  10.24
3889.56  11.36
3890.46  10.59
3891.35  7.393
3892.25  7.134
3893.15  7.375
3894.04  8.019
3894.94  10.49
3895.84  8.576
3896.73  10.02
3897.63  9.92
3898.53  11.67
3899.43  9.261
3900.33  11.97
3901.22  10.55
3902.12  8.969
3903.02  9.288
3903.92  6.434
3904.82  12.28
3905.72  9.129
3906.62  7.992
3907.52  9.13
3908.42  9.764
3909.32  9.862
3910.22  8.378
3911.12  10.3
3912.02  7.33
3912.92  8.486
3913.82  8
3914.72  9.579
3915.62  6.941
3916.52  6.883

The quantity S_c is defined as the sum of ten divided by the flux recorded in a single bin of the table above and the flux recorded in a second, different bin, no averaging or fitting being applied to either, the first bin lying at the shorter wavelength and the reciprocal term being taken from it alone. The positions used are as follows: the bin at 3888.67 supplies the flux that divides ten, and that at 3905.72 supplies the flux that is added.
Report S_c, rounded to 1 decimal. 10.1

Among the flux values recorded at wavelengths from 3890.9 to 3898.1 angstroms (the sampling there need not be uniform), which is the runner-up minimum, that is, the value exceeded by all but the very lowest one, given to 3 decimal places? 7.375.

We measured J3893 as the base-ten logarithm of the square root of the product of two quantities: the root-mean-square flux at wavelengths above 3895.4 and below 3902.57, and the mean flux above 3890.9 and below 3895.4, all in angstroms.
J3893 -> 0.958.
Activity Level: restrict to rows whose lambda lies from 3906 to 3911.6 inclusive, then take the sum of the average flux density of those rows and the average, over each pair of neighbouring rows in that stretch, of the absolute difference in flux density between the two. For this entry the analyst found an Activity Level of 10.3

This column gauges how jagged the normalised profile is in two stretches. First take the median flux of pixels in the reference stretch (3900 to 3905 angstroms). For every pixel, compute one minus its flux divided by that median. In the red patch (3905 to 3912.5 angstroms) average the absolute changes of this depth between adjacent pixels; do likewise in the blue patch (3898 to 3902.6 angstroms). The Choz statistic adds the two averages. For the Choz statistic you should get 0.34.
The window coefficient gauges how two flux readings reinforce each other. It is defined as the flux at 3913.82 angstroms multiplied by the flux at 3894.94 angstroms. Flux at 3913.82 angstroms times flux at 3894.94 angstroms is 84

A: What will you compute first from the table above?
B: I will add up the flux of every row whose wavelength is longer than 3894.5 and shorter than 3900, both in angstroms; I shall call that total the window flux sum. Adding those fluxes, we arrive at 60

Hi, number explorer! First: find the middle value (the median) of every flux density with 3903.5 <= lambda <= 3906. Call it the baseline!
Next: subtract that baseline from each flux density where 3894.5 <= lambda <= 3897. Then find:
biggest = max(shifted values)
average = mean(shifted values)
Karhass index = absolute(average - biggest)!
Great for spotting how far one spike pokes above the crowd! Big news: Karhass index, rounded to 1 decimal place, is 0.8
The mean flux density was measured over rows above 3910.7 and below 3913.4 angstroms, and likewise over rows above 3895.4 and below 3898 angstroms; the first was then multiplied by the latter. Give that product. 83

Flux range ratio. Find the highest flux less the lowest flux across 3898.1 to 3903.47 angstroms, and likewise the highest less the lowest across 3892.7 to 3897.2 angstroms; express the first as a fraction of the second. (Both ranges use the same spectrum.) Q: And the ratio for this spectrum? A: 1.0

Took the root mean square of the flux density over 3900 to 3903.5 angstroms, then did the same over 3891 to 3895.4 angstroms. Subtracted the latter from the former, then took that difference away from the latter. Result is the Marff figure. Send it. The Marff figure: 6.1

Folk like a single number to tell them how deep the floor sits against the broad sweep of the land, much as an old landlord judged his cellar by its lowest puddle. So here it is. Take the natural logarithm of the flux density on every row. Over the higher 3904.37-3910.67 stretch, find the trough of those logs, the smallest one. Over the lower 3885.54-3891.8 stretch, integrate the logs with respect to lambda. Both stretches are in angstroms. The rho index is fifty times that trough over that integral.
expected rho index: 7.4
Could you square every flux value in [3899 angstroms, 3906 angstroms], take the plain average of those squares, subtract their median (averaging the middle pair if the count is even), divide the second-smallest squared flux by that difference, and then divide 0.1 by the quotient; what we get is 0.015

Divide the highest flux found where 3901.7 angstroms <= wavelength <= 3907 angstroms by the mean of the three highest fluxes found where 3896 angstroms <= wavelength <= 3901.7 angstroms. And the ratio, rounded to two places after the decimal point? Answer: 1.08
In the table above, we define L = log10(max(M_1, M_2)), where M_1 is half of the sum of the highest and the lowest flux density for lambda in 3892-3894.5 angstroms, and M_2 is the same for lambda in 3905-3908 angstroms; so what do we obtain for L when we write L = 0.93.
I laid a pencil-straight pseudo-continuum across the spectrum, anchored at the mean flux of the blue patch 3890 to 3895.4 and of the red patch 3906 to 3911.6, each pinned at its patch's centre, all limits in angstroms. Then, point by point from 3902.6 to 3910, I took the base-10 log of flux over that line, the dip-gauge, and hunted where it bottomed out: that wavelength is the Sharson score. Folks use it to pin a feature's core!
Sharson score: 3903.92 angstroms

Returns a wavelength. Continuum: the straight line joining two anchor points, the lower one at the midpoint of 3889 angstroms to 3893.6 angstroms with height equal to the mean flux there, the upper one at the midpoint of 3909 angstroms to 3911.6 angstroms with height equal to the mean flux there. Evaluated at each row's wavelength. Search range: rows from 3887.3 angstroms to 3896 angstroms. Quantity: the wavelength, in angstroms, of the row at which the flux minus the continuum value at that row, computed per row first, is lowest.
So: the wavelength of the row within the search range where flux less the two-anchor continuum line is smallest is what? 3892.25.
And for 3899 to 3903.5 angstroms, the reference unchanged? 3902.12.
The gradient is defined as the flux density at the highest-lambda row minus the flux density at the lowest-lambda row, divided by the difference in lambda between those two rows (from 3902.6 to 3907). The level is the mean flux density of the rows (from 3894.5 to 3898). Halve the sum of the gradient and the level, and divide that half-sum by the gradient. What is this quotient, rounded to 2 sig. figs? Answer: -13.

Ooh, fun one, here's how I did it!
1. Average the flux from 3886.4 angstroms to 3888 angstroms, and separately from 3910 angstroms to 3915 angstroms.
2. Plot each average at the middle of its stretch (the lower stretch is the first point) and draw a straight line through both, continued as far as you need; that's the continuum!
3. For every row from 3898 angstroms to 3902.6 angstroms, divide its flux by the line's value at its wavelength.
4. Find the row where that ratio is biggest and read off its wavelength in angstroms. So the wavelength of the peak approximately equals 3900.33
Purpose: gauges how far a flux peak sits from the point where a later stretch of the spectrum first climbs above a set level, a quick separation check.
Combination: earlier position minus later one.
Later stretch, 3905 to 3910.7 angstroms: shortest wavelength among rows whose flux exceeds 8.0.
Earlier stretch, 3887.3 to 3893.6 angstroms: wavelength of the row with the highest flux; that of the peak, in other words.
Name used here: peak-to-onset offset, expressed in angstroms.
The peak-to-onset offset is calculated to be -16.2 angstroms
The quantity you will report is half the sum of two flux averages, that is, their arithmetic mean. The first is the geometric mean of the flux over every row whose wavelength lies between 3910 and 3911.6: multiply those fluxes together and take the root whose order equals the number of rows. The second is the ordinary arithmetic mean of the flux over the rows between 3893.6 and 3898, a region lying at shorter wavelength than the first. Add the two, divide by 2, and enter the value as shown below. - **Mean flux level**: 9.3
